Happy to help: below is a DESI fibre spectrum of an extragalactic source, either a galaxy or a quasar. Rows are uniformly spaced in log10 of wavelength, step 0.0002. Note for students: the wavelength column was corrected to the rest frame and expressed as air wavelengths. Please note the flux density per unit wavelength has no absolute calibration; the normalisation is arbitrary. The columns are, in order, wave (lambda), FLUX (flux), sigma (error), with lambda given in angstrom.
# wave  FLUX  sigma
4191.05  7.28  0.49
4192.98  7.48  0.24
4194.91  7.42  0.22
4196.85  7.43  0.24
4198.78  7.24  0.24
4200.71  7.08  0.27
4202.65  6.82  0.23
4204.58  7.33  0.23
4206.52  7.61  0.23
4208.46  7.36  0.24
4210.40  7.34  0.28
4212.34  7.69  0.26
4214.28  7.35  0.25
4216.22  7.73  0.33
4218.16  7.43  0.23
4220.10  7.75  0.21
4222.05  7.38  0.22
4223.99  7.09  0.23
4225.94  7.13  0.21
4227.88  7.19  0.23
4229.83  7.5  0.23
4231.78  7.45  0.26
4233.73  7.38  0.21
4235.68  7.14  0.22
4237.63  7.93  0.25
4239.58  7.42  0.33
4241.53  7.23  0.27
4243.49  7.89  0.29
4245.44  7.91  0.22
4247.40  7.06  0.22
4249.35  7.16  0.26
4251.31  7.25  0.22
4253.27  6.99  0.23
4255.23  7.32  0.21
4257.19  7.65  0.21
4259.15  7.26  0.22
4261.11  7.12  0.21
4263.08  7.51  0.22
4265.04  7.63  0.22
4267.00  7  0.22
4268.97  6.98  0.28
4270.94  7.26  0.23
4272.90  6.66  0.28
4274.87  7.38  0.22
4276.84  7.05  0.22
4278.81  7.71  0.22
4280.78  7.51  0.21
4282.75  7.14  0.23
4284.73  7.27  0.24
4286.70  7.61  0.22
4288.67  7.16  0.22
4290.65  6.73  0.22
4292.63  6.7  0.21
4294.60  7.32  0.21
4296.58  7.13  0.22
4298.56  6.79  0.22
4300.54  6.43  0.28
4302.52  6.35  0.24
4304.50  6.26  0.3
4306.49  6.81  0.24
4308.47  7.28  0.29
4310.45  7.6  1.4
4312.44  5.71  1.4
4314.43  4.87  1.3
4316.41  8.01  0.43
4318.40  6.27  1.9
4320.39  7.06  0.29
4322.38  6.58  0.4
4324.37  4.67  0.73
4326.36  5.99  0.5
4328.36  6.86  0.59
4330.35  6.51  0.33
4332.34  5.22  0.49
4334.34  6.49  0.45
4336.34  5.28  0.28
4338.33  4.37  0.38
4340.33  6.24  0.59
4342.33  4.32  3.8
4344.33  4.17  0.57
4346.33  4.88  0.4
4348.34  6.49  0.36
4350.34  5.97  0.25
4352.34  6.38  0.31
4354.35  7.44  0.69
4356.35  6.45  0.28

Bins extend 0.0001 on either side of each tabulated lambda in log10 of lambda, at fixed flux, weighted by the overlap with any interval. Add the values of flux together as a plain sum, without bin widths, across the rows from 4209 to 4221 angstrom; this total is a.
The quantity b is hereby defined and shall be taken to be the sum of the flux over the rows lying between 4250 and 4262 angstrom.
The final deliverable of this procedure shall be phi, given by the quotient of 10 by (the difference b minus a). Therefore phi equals -6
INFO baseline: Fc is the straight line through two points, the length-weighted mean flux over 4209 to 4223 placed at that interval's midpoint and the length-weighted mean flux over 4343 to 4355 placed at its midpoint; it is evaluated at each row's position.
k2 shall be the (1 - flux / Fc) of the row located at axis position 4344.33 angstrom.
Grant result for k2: 0.29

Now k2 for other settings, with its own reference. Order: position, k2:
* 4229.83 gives -0.02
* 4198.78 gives 0.06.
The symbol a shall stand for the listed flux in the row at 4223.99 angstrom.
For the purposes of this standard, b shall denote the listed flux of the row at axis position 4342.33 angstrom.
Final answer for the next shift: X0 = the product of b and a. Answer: 31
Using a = 7.09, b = 4.32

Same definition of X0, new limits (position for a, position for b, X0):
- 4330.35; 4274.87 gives 48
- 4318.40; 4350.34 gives 37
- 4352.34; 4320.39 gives 45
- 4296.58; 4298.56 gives 48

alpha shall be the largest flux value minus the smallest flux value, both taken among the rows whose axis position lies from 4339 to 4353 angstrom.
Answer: 2.3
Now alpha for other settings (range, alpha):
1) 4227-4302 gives 1.5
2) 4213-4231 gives 0.7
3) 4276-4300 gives 1.0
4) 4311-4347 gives 3.8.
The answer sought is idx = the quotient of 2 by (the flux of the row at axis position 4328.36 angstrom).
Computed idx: 0.292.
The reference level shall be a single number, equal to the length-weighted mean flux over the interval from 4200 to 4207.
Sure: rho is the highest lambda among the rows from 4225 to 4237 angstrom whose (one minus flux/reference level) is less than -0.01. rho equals 4233.73 angstrom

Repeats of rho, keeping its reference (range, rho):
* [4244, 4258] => 4257.19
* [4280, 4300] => 4294.60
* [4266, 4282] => 4280.78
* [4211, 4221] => 4220.10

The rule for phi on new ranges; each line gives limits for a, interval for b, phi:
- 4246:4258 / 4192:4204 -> 250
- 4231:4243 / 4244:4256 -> -12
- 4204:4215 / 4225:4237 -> -11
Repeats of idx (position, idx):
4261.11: 0.281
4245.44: 0.253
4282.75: 0.280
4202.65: 0.293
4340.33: 0.321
